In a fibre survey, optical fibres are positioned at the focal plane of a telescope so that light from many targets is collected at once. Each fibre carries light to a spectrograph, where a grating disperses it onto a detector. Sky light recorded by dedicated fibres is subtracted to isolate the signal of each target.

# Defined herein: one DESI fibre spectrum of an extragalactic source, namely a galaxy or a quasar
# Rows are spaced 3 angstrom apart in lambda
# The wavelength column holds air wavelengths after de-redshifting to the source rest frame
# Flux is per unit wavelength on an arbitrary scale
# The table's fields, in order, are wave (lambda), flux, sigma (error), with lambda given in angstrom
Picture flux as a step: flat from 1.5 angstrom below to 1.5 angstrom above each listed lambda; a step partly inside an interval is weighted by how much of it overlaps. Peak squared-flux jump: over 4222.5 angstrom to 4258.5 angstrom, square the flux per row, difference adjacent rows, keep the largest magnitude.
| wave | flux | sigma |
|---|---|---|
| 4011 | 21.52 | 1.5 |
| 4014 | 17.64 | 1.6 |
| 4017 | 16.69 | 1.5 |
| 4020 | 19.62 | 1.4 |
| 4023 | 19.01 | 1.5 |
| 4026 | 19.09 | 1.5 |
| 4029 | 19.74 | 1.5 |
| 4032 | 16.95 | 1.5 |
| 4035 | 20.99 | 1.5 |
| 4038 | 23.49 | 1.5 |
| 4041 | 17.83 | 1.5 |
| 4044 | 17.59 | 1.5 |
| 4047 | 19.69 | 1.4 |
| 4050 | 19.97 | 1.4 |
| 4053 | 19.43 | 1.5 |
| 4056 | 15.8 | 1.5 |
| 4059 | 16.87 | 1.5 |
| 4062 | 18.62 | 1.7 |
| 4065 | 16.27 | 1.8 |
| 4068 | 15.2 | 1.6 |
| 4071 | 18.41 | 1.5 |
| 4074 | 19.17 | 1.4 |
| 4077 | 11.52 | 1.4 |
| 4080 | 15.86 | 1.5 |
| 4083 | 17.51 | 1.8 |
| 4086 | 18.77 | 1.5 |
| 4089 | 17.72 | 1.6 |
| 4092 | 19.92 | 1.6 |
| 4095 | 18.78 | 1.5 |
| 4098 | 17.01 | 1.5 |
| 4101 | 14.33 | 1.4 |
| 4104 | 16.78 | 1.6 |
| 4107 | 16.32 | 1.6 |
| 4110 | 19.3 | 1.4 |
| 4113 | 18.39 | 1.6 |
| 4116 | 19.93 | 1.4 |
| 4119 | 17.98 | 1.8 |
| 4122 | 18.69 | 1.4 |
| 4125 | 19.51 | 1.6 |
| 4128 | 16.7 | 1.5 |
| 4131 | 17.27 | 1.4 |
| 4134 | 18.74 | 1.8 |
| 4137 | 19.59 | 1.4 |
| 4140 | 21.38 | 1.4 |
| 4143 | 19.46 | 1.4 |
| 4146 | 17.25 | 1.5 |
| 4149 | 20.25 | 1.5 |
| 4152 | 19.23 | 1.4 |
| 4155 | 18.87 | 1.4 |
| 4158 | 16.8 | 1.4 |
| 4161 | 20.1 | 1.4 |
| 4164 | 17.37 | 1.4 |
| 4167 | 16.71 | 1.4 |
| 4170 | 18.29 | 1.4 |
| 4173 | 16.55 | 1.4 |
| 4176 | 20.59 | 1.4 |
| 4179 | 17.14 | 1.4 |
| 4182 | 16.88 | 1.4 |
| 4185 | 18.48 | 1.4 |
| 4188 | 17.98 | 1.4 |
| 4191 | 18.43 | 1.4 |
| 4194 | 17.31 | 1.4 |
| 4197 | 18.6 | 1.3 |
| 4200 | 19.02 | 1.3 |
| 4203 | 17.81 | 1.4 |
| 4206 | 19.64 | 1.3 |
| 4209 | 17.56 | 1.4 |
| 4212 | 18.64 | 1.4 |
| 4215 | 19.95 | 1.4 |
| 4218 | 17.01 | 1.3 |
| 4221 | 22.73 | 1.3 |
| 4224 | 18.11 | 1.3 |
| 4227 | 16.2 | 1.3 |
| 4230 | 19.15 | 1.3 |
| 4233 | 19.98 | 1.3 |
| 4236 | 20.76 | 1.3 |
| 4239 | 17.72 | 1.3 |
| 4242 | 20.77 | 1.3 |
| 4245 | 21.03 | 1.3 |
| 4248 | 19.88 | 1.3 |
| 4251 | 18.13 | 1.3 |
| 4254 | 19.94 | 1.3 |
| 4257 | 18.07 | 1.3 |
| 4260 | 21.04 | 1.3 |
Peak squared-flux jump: 117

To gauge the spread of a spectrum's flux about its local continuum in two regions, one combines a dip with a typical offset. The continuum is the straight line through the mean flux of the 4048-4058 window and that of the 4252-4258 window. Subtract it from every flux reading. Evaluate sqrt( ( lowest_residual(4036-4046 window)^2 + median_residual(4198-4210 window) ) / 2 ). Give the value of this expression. 0.3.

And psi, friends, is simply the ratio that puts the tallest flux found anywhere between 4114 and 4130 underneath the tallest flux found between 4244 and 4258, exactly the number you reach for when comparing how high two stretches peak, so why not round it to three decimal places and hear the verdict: 1.055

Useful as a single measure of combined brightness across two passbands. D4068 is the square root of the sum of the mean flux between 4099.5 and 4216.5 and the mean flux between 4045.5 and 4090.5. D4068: 5.97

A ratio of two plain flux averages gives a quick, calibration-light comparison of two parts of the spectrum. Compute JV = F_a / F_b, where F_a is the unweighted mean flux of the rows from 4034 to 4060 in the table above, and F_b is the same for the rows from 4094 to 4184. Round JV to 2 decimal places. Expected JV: 1.05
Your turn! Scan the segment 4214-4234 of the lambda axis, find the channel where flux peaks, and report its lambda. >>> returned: 4221 angstrom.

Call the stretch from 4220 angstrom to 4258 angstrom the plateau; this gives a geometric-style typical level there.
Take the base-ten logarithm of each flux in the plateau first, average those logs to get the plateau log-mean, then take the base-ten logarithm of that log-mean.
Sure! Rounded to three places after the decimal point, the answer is 0.109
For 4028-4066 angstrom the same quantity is 0.104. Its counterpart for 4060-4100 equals 0.091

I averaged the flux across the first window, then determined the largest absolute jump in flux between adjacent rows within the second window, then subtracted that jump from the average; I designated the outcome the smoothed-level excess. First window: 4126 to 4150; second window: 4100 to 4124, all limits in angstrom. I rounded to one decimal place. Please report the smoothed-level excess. 15.8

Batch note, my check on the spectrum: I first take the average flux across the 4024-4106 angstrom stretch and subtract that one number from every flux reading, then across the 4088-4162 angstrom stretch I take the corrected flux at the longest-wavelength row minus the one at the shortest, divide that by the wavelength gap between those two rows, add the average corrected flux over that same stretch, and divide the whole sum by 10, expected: 0.05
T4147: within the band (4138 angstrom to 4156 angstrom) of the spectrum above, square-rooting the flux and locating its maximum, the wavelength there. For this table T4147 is 4140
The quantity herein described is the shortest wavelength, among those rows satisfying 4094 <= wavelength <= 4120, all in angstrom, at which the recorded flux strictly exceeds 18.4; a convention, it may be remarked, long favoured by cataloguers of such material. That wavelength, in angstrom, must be 4095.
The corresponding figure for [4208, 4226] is 4212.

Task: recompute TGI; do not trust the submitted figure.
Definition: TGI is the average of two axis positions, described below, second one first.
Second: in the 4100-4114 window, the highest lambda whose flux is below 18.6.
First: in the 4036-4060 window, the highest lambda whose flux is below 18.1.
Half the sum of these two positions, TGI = 4086.0 angstrom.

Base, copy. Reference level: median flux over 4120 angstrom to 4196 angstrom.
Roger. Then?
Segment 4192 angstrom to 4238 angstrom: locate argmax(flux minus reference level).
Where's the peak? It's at 4221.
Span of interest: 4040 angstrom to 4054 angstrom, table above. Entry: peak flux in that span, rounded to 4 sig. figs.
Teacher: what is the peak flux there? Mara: 19.97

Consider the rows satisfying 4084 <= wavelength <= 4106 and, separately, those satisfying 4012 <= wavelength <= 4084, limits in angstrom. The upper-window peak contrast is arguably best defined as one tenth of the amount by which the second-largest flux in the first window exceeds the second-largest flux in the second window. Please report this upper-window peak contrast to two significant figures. -0.22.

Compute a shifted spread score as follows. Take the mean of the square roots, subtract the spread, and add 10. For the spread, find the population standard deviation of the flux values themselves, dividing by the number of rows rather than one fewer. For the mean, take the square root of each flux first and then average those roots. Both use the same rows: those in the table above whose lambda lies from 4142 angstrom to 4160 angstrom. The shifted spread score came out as 13.1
